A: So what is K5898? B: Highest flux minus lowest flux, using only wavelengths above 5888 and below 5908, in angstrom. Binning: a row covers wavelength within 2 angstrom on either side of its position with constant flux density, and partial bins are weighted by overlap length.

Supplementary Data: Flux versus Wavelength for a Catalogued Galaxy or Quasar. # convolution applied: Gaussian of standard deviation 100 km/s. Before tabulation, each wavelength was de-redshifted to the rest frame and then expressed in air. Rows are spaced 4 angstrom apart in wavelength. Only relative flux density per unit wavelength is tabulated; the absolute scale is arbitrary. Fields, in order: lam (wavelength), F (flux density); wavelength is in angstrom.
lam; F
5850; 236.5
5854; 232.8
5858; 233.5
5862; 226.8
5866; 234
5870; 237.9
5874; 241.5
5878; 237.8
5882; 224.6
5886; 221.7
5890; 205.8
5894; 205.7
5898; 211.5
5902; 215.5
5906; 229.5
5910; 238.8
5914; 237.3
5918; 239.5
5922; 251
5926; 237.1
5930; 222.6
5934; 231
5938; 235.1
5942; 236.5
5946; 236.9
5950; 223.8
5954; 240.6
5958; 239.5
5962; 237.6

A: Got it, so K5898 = 24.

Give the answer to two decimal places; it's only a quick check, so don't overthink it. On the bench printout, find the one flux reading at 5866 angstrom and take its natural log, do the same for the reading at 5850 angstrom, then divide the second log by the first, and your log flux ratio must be 1.00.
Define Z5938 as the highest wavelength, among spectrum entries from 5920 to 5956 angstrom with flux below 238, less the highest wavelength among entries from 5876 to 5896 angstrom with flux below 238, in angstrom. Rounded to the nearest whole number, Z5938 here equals 56 angstrom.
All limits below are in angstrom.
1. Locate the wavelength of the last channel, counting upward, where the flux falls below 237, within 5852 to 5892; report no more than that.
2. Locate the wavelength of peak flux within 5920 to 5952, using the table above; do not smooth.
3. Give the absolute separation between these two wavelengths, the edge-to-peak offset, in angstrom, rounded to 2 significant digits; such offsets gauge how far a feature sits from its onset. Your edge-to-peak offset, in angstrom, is 32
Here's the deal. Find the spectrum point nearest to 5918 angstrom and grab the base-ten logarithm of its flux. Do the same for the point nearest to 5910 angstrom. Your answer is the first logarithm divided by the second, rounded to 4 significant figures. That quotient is 1.001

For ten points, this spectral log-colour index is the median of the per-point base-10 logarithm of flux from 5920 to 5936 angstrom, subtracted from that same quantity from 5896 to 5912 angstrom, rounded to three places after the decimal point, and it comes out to -0.022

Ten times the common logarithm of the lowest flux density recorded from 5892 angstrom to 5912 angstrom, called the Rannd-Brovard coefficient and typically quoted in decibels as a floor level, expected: 23.1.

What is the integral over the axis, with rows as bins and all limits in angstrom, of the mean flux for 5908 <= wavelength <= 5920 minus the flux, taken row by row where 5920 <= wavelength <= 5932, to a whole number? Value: 20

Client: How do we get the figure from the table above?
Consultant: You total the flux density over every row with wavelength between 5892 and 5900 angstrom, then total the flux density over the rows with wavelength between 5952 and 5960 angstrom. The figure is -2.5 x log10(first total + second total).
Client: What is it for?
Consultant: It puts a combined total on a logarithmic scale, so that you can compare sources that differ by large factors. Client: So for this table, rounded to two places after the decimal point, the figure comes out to -7.38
